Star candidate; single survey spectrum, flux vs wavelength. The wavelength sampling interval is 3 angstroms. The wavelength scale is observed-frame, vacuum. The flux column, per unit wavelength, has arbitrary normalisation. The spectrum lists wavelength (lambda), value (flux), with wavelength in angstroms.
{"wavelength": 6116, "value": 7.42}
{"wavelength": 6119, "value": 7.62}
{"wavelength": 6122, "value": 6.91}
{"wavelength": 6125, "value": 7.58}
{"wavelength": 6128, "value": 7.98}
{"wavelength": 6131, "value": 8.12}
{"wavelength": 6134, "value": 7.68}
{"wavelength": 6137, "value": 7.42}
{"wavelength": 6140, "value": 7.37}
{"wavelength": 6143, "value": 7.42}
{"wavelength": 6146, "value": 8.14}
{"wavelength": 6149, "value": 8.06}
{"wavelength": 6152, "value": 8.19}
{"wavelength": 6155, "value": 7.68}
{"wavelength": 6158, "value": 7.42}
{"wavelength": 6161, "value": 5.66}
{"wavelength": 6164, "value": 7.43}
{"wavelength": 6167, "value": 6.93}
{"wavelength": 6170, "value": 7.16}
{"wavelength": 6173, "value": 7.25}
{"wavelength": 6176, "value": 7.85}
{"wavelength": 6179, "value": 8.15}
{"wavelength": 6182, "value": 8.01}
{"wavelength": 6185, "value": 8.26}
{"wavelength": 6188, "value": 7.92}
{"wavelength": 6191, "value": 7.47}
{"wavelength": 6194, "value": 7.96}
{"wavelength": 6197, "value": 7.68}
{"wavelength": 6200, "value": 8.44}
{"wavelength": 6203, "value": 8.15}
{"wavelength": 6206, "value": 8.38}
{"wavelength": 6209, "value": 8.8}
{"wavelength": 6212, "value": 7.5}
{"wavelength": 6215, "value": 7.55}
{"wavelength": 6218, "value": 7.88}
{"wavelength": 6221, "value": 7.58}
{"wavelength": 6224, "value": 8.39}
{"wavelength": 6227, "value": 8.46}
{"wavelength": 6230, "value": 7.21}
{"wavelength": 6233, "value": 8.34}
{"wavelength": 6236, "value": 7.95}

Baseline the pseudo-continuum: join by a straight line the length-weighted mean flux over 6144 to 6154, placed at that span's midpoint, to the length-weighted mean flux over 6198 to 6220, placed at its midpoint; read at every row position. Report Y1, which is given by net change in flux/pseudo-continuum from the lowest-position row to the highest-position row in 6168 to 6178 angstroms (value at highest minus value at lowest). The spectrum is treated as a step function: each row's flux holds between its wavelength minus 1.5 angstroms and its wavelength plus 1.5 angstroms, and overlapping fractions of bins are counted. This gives 0.09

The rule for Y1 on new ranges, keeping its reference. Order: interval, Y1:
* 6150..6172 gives -0.13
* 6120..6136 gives 0.10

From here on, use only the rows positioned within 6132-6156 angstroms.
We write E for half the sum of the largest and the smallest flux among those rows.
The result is 7.78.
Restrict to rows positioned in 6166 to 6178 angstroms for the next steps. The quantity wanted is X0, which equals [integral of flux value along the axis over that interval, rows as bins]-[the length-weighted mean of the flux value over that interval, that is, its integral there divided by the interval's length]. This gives 81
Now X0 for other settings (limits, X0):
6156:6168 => 76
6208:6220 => 87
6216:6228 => 88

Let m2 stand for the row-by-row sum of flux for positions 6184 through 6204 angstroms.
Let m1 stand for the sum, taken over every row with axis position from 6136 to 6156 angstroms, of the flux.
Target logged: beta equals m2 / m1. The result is 1.03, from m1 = 54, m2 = 55.9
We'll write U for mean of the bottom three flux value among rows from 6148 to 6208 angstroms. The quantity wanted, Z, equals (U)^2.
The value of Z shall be 43.3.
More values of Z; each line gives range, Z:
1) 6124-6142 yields 55.6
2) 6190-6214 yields 57.0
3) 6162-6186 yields 50.6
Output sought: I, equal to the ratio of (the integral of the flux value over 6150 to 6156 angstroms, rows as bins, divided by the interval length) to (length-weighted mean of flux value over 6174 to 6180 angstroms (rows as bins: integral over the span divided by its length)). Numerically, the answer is 1.01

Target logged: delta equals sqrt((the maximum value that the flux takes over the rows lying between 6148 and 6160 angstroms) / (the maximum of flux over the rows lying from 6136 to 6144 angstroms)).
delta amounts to 1.05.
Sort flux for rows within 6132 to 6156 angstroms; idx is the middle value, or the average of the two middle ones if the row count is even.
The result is 7.68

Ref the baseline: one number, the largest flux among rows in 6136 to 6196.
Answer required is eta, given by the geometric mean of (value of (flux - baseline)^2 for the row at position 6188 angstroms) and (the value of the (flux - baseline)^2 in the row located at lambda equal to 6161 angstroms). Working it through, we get 0.9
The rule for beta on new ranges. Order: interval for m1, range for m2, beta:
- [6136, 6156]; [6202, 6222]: 1.03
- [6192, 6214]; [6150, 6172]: 0.89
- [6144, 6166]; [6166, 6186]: 1.02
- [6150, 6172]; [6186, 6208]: 1.11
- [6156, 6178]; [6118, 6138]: 1.07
